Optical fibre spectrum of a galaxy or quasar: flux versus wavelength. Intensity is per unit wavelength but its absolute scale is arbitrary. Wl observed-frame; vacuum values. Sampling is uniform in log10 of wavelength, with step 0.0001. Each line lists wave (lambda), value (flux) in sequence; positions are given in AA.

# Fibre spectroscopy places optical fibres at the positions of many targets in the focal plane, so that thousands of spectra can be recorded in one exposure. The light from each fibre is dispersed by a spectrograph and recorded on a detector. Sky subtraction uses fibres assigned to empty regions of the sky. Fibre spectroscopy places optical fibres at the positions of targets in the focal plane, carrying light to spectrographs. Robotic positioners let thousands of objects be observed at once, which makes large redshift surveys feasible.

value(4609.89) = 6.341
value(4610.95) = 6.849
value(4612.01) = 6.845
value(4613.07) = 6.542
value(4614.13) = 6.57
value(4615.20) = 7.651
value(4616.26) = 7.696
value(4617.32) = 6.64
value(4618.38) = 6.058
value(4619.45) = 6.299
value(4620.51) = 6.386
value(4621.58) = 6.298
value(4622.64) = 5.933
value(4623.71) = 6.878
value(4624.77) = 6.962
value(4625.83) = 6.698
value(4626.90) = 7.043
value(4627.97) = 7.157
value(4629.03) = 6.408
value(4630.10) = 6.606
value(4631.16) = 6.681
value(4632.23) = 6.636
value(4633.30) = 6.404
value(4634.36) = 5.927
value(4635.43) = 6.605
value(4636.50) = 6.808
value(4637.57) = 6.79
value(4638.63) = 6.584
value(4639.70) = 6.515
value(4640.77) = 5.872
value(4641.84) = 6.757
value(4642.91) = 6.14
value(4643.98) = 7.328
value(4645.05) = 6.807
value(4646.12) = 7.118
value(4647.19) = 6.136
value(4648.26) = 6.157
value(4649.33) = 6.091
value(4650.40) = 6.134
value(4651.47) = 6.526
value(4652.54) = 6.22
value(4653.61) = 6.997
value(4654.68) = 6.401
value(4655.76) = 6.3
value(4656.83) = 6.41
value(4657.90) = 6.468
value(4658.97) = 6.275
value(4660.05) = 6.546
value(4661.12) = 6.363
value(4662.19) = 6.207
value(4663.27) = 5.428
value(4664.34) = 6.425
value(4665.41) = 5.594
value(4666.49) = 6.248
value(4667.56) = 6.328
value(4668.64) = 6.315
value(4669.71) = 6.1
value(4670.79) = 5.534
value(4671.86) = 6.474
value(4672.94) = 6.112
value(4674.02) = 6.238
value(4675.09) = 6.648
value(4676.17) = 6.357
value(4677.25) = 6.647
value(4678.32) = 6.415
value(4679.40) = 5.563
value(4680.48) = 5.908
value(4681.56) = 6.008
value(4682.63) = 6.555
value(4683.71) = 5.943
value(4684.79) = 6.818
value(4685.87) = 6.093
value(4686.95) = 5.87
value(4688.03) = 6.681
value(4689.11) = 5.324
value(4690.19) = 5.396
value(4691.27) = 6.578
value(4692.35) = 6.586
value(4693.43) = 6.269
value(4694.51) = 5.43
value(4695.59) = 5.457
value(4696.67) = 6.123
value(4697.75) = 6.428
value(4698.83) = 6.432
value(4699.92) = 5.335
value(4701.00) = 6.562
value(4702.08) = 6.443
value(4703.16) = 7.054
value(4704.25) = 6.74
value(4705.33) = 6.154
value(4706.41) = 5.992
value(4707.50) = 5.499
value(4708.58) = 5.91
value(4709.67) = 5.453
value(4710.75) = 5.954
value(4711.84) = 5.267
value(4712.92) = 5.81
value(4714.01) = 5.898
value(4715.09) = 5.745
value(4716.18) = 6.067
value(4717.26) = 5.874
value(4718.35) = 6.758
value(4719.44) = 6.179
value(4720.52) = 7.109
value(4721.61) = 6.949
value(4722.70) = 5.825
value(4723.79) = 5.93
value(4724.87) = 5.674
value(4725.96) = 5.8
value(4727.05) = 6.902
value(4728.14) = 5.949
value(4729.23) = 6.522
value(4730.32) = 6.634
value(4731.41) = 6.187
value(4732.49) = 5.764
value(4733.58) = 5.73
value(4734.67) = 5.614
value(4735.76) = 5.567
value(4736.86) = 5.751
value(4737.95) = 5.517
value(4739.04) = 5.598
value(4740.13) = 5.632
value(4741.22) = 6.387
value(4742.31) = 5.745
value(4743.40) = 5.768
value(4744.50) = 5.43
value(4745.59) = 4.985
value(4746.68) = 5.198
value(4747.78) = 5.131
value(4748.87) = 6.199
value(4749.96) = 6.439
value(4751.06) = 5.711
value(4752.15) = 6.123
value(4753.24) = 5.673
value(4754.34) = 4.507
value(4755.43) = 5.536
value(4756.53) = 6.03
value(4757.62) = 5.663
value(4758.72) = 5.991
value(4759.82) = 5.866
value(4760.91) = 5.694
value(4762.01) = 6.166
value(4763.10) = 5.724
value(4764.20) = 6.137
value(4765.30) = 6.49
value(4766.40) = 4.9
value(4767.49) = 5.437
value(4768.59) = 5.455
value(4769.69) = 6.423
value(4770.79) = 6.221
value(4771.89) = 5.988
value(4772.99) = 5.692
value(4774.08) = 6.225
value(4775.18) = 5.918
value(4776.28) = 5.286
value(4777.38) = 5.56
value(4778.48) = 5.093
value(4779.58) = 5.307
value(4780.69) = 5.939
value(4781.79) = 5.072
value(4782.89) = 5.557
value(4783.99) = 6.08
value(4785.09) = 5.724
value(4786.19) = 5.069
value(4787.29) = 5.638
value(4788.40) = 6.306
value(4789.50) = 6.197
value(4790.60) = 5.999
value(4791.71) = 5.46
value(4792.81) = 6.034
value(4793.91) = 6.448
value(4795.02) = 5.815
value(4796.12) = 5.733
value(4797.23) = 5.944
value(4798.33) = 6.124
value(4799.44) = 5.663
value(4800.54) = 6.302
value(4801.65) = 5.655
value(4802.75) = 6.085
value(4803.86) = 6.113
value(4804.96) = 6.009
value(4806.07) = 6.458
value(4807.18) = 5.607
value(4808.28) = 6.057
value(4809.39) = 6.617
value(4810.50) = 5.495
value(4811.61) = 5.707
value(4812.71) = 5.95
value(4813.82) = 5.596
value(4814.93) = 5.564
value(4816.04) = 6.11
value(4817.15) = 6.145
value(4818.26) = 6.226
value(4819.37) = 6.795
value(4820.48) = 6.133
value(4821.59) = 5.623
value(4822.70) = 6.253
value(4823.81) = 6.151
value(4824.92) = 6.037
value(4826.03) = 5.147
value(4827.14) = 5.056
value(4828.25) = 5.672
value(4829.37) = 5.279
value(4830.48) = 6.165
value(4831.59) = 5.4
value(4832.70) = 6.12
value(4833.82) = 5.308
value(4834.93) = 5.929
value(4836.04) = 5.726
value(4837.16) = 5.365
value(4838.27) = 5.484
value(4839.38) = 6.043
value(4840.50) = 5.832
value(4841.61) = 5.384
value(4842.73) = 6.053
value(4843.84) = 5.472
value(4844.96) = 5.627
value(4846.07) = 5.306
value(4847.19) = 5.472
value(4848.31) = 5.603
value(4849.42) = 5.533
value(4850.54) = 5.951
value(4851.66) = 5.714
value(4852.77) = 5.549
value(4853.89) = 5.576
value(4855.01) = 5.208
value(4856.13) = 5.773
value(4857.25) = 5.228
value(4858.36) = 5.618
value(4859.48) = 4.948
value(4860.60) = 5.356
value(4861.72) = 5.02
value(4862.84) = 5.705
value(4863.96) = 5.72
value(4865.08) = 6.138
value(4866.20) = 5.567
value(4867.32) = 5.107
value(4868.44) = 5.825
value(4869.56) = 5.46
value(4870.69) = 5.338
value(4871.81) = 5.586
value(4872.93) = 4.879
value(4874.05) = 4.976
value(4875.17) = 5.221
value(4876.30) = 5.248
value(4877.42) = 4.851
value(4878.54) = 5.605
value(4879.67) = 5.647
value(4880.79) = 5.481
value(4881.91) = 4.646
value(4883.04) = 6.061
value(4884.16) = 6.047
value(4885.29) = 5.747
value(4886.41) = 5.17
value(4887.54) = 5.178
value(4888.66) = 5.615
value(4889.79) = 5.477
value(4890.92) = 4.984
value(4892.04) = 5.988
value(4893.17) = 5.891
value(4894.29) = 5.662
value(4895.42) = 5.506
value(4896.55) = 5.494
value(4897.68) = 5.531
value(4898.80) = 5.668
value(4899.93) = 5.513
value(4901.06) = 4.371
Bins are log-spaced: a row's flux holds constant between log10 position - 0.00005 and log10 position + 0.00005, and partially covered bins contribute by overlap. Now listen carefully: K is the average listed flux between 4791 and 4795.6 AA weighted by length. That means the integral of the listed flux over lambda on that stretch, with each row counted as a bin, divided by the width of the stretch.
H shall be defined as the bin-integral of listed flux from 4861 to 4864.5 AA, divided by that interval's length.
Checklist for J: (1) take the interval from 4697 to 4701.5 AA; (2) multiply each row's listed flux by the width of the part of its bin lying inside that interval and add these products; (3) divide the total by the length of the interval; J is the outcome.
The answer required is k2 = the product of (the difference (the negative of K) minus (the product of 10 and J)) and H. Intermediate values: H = 5.47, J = 6.2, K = 5.94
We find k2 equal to -371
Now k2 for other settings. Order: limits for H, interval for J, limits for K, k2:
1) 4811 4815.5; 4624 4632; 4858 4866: -419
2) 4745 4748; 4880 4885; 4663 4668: -315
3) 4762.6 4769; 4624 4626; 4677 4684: -427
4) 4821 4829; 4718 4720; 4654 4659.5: -404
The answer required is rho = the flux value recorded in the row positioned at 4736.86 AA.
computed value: 5.751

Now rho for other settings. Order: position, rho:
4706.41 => 5.992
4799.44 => 5.663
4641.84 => 6.757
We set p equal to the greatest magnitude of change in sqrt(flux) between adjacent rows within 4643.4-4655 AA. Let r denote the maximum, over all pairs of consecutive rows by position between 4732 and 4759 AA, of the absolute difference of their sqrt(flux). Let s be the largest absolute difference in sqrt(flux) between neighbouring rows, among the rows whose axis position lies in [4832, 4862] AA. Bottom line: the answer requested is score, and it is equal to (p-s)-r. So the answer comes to -0.24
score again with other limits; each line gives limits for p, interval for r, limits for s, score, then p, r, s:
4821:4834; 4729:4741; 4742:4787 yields -0.23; 0.19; 0.09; 0.33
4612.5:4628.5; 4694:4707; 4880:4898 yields -0.36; 0.20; 0.25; 0.31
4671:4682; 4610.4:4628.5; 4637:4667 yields -0.26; 0.17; 0.20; 0.23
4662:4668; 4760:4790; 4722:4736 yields -0.35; 0.20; 0.33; 0.22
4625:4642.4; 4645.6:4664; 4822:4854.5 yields -0.20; 0.18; 0.19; 0.19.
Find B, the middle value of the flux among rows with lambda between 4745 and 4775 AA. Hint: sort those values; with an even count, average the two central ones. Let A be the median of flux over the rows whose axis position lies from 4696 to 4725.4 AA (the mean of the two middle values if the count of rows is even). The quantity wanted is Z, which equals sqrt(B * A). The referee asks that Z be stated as 5.86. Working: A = 5.99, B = 5.7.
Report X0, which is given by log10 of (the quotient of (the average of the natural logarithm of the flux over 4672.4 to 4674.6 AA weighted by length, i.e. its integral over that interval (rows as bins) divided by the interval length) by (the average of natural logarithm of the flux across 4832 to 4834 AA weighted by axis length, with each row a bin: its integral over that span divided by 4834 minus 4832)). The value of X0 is 0.019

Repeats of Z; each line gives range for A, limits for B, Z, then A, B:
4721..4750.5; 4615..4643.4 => 6.17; 5.76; 6.6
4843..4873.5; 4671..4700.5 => 5.88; 5.55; 6.2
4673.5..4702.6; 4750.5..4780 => 5.98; 6.27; 5.7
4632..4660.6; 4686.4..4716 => 6.21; 6.47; 6.0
